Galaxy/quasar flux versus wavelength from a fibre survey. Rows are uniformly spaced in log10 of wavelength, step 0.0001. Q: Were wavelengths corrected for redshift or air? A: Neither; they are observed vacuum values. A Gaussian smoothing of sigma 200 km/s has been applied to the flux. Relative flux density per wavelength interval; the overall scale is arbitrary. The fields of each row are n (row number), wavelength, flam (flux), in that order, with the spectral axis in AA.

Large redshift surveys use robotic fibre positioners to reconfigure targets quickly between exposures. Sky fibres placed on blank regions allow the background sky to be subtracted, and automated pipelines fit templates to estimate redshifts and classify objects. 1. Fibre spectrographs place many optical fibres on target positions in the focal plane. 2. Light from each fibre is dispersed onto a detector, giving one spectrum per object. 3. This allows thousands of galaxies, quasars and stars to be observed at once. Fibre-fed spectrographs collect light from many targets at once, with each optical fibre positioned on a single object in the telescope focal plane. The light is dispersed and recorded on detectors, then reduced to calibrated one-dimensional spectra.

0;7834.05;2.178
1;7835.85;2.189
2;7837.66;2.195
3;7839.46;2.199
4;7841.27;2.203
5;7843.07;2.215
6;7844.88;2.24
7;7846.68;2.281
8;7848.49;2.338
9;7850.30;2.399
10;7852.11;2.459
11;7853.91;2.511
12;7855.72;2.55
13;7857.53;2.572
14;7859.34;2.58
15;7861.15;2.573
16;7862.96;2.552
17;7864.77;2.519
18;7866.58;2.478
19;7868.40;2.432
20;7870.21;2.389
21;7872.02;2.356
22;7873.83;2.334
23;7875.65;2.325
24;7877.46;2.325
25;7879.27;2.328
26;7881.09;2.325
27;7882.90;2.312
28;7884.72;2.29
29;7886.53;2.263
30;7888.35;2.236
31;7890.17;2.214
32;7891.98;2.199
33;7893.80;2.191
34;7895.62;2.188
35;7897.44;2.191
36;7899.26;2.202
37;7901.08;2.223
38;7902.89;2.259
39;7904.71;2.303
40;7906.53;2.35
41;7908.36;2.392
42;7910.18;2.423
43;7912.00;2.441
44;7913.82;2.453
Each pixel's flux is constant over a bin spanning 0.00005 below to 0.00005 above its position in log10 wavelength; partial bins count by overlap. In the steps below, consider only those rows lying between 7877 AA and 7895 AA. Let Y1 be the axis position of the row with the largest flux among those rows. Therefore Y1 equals 7879.27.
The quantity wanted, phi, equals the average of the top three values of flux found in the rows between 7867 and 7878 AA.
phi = 2.39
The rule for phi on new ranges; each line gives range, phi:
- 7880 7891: 2.31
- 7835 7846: 2.22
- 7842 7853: 2.40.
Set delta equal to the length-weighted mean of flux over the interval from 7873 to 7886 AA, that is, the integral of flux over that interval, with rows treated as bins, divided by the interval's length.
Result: 2.32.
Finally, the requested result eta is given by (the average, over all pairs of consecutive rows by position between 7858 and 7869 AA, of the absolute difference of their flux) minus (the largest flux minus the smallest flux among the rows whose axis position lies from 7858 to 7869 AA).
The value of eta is -0.12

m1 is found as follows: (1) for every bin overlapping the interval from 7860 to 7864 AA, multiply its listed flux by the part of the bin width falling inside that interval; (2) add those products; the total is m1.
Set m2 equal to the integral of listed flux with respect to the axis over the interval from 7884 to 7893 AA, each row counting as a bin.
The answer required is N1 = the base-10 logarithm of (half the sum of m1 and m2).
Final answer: 1.18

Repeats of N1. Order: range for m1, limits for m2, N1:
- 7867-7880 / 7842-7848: 1.34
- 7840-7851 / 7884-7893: 1.35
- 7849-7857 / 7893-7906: 1.39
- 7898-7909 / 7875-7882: 1.32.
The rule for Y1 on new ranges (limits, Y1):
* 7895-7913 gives 7912.00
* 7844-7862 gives 7859.34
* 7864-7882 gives 7864.77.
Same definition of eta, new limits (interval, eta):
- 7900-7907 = -0.08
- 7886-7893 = -0.04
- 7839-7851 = -0.17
